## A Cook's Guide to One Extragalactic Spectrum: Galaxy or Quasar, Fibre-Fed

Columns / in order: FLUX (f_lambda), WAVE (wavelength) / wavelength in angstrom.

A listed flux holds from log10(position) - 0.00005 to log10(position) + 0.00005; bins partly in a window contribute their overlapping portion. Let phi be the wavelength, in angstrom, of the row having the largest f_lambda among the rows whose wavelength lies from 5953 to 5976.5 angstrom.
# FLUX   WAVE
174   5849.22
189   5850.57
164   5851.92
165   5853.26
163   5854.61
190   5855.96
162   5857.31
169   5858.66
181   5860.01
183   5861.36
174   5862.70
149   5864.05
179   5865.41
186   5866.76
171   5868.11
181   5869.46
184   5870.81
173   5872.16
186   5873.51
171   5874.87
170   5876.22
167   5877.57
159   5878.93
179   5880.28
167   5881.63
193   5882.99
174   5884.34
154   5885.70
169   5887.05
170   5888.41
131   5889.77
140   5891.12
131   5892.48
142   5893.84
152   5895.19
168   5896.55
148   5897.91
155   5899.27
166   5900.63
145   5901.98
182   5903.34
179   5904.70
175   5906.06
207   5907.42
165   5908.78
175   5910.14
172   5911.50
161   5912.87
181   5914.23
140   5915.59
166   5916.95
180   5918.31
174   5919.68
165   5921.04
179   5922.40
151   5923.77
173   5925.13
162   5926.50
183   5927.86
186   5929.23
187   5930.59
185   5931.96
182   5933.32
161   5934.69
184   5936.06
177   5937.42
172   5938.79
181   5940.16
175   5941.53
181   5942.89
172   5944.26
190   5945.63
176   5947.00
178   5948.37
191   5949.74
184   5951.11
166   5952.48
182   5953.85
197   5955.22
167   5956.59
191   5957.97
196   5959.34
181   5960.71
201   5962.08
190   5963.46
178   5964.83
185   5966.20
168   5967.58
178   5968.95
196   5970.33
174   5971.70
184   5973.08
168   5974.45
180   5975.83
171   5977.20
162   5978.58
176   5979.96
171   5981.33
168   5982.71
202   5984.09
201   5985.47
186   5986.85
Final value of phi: 5962.08 angstrom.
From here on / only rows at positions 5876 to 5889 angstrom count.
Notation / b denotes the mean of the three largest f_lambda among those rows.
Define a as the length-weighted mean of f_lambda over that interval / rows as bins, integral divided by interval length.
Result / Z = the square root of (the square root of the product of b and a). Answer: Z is 13.3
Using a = 170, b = 182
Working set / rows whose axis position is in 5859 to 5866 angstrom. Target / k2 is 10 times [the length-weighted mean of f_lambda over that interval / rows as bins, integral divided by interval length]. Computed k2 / 1729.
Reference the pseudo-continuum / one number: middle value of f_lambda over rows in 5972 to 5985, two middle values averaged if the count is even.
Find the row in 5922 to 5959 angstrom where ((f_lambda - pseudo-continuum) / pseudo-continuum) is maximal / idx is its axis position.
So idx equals 5955.22 angstrom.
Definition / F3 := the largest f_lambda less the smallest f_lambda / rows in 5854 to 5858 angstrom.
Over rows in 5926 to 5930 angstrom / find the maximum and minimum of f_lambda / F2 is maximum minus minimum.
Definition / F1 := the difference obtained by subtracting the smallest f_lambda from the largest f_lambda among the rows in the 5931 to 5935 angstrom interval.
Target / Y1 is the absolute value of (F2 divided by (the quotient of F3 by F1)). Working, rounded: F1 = 24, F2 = 24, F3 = 28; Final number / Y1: 21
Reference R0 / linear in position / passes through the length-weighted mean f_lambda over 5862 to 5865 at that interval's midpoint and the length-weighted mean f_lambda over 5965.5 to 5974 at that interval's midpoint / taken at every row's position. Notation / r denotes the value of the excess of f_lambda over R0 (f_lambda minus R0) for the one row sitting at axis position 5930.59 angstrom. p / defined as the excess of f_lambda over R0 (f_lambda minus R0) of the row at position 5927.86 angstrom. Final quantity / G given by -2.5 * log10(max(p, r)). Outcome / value -2.8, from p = 9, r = 13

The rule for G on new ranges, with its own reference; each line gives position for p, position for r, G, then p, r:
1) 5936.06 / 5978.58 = -2.4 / 9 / -20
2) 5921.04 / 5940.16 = -1.8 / -8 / 5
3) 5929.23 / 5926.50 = -2.7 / 12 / -12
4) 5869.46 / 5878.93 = -3.1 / 17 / -7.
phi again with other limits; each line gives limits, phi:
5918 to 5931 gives 5930.59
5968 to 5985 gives 5984.09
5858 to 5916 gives 5907.42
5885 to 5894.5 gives 5888.41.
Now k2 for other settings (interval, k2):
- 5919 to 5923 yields 1728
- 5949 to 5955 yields 1821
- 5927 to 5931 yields 1844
